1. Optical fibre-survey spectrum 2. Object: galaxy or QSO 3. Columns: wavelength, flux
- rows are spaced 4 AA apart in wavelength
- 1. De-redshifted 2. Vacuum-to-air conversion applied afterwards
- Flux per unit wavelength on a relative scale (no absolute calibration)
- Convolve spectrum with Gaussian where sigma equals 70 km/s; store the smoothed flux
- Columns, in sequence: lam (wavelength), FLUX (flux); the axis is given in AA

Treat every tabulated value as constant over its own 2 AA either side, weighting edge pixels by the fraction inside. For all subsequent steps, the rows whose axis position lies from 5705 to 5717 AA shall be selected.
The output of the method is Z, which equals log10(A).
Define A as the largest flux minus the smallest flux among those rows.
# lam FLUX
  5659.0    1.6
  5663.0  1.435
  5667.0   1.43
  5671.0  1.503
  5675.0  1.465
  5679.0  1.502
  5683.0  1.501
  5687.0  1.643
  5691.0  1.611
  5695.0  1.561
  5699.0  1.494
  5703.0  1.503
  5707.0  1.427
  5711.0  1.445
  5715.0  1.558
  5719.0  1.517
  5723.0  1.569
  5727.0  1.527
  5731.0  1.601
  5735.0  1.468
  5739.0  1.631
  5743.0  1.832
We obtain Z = -0.88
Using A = 0.131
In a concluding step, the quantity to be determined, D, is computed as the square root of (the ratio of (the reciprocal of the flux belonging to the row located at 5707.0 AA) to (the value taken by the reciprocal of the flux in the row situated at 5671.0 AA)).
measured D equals 1.03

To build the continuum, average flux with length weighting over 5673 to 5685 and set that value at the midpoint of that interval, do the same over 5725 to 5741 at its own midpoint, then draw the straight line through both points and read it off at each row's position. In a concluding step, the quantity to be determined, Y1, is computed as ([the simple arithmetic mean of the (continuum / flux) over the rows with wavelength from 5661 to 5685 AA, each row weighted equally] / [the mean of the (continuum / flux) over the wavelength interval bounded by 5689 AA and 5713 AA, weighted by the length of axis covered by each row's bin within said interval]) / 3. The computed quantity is 0.333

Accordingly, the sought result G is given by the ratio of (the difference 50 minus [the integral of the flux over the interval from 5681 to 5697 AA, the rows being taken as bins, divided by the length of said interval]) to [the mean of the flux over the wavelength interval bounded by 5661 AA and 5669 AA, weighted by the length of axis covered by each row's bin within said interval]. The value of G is 33.8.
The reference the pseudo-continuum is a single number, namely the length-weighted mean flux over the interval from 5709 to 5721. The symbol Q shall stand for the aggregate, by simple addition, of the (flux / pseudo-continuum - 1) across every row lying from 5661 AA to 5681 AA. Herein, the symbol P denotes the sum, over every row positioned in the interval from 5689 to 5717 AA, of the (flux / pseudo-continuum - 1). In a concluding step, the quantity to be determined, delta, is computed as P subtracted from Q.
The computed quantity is -0.17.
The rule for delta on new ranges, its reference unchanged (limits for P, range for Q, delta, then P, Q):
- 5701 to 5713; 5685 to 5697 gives 0.29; -0.10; 0.20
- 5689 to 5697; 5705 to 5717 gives -0.17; 0.11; -0.06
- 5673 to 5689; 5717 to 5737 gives 0.04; 0.06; 0.10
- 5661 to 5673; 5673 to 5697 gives 0.26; -0.10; 0.16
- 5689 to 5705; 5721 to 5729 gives -0.04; 0.09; 0.05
